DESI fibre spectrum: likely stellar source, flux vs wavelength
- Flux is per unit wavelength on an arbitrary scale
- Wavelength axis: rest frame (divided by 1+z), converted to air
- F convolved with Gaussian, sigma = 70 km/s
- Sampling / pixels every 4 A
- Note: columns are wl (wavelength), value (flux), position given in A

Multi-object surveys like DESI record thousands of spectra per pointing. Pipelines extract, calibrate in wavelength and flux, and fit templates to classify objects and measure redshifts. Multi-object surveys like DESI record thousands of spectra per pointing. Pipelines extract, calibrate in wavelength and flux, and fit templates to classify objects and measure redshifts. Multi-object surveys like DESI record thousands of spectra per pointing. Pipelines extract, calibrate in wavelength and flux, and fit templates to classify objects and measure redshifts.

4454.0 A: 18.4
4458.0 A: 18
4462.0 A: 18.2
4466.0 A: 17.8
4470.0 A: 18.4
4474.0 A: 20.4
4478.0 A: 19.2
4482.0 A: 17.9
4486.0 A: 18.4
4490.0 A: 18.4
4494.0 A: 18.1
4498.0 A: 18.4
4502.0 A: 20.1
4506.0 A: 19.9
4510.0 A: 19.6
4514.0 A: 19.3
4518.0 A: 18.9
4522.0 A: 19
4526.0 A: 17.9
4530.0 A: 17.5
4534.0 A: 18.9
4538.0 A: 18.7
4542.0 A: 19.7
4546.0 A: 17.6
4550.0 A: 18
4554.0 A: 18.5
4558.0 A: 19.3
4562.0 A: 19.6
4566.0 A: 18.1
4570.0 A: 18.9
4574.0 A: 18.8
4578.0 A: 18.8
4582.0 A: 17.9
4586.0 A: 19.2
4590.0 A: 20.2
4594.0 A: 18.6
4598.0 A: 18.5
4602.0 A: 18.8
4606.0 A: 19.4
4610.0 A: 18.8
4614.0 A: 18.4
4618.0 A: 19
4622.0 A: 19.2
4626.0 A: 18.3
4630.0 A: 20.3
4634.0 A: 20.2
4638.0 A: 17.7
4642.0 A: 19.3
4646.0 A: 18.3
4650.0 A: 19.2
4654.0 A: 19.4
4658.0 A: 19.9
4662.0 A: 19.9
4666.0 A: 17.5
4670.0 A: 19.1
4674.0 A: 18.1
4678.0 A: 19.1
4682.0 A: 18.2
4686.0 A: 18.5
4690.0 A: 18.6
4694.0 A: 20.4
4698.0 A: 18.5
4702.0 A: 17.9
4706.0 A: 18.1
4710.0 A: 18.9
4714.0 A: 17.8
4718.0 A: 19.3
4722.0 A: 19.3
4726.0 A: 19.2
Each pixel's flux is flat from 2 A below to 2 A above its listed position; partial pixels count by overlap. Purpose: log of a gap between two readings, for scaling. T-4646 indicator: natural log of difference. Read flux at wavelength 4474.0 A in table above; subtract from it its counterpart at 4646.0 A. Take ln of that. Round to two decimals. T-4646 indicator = 0.74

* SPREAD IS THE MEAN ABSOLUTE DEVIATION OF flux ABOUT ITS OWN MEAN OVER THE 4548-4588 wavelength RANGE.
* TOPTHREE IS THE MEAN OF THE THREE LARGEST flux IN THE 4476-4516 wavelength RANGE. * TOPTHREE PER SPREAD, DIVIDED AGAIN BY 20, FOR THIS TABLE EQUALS 2.1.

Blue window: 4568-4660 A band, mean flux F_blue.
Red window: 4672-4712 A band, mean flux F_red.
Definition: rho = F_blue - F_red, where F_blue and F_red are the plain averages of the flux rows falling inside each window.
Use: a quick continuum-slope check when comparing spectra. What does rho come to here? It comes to 0.37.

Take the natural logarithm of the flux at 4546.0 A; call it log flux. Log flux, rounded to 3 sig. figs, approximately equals 2.87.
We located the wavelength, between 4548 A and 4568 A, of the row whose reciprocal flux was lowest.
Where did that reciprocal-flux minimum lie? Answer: 4562.0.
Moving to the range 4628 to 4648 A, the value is 4630.0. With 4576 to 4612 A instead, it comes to 4590.0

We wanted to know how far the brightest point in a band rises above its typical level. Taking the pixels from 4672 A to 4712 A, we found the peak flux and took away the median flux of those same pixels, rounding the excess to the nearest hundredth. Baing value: 1.90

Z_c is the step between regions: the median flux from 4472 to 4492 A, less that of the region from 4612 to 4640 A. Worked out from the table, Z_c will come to -0.60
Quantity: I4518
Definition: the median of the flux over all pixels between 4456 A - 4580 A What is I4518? 18.7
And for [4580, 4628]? 18.8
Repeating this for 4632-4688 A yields 19.1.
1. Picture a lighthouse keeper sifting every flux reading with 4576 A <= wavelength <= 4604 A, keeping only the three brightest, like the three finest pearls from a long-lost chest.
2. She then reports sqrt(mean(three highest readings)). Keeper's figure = 4.40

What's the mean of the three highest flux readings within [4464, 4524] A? 20.1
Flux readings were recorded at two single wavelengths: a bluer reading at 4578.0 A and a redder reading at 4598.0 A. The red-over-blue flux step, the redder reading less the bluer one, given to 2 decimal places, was -0.30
